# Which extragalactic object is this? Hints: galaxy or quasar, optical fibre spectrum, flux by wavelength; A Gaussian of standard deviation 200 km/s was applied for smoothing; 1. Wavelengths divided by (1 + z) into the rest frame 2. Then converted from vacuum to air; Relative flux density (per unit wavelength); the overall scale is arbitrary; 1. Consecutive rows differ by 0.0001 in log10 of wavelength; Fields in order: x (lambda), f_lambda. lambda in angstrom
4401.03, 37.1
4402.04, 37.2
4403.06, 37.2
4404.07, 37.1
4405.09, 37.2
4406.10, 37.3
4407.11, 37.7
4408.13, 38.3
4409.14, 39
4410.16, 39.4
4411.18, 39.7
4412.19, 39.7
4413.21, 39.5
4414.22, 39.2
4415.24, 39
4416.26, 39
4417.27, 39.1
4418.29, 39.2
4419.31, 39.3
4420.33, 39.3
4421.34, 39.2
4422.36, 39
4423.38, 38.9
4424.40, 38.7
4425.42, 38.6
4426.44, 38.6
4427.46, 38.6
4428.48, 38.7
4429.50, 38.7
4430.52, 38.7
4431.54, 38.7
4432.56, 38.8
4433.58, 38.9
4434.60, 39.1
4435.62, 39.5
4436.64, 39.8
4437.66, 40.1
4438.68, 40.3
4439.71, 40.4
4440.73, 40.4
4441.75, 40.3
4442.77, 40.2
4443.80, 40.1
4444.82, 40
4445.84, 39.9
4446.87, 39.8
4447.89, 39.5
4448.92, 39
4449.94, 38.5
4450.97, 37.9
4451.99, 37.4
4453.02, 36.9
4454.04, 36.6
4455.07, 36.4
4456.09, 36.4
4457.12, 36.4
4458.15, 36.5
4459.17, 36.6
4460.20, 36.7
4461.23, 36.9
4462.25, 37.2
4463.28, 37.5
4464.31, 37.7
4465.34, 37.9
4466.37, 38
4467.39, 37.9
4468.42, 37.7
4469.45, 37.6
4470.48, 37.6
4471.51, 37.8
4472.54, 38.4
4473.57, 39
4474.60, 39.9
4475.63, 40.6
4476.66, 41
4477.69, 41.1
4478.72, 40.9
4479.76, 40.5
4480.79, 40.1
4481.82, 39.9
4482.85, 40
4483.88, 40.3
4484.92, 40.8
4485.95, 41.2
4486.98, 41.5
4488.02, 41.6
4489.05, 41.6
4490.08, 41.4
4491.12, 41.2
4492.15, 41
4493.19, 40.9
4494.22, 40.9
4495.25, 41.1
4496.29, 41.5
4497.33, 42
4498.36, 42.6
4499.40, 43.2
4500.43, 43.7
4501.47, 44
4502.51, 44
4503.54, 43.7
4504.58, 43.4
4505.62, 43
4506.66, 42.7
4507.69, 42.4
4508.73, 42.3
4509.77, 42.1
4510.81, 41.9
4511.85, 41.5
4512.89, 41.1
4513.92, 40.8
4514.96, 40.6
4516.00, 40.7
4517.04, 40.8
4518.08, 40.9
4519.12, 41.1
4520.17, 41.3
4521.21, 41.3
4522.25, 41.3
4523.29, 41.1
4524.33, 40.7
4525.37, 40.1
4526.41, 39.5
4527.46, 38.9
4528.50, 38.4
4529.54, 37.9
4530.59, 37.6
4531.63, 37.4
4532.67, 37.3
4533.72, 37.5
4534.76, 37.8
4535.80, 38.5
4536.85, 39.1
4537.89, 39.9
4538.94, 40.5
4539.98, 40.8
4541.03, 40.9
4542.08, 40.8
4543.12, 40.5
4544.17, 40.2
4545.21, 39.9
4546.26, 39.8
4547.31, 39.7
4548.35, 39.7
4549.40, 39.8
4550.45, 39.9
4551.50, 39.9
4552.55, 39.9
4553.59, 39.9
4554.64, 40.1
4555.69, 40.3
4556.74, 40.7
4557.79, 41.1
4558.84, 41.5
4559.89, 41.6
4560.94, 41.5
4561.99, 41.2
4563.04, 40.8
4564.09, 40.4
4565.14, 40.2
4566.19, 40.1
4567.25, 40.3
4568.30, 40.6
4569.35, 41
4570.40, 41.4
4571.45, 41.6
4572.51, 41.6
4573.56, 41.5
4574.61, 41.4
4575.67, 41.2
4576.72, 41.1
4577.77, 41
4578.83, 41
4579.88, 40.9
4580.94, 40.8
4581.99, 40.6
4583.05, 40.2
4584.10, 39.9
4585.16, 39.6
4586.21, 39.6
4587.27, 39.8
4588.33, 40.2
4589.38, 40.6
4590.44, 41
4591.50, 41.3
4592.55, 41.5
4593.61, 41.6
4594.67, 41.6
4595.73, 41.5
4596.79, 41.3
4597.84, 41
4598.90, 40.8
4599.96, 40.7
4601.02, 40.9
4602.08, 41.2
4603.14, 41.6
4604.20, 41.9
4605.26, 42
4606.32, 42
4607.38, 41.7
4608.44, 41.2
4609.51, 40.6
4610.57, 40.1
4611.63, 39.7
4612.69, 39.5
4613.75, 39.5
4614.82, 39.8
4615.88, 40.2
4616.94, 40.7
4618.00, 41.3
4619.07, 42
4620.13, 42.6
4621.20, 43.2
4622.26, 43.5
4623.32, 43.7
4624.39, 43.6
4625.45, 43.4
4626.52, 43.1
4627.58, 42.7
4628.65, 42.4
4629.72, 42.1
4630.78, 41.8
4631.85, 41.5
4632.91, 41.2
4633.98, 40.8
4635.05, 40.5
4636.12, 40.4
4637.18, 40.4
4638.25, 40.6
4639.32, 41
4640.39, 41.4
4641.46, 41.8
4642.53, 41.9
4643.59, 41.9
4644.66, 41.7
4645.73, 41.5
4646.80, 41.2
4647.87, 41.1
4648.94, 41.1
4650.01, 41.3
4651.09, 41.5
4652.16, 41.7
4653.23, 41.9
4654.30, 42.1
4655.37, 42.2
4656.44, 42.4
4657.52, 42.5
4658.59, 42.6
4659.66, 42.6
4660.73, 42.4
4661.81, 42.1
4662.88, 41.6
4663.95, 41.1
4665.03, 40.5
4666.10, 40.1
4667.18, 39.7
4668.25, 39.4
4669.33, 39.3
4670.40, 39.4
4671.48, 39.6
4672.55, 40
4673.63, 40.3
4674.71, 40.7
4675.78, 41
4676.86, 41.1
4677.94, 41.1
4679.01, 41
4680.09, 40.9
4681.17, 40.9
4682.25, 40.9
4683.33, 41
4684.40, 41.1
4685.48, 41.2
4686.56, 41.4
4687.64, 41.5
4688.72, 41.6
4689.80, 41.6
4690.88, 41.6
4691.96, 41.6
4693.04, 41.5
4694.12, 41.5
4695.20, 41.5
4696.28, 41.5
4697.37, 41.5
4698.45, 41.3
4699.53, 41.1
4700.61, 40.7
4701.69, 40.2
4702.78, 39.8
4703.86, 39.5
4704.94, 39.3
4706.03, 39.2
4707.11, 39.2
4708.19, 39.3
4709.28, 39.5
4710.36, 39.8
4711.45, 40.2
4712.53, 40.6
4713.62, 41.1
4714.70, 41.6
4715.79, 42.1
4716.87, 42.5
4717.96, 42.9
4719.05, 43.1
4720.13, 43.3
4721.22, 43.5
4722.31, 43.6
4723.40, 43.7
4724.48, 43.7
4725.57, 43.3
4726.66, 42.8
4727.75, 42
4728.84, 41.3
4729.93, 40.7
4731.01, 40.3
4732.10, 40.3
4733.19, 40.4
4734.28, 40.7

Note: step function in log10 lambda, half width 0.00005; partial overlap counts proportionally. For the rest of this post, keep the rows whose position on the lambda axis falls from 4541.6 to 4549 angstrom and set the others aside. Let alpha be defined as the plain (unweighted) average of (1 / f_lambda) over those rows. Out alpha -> 0.0249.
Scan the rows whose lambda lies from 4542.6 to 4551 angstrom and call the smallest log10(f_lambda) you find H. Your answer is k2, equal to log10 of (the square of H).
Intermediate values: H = 1.60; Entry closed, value 0.408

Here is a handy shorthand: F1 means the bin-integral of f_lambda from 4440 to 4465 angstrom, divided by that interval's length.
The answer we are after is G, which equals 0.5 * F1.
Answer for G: 19.1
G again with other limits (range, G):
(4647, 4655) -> 20.8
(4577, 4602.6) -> 20.4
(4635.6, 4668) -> 20.7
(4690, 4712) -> 20.3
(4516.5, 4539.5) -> 19.7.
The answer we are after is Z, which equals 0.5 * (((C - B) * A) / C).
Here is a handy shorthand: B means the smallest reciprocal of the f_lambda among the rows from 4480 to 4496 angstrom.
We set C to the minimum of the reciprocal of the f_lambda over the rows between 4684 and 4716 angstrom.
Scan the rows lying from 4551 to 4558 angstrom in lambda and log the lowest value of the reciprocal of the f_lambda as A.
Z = -0.0001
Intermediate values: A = 0.0243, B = 0.0240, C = 0.0238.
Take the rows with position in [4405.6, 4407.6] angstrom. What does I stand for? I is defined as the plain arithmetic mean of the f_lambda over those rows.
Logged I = 37.5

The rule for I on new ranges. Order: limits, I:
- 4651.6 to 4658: 42.1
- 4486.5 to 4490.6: 41.5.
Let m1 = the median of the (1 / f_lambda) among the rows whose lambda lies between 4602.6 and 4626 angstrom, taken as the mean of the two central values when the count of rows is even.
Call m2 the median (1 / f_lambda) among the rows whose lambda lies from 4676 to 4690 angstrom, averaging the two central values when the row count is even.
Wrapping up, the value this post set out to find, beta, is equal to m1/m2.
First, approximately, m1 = 0.0240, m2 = 0.0243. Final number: 0.99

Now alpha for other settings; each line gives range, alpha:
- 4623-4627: 0.0230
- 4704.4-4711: 0.0254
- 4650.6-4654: 0.0240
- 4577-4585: 0.0246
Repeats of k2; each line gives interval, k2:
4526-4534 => 0.393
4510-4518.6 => 0.413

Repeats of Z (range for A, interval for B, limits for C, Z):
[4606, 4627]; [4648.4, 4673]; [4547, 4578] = 0.0003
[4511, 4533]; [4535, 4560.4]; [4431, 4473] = 0.0003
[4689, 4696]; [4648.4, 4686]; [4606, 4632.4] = -0.0003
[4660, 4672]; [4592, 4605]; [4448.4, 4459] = 0.0008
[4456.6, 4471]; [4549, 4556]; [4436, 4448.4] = 0.0000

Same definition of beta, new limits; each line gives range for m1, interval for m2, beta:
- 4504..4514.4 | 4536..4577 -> 0.96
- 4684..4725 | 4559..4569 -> 0.98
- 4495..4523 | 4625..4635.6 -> 1.00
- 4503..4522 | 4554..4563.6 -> 0.99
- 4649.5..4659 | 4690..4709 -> 0.98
